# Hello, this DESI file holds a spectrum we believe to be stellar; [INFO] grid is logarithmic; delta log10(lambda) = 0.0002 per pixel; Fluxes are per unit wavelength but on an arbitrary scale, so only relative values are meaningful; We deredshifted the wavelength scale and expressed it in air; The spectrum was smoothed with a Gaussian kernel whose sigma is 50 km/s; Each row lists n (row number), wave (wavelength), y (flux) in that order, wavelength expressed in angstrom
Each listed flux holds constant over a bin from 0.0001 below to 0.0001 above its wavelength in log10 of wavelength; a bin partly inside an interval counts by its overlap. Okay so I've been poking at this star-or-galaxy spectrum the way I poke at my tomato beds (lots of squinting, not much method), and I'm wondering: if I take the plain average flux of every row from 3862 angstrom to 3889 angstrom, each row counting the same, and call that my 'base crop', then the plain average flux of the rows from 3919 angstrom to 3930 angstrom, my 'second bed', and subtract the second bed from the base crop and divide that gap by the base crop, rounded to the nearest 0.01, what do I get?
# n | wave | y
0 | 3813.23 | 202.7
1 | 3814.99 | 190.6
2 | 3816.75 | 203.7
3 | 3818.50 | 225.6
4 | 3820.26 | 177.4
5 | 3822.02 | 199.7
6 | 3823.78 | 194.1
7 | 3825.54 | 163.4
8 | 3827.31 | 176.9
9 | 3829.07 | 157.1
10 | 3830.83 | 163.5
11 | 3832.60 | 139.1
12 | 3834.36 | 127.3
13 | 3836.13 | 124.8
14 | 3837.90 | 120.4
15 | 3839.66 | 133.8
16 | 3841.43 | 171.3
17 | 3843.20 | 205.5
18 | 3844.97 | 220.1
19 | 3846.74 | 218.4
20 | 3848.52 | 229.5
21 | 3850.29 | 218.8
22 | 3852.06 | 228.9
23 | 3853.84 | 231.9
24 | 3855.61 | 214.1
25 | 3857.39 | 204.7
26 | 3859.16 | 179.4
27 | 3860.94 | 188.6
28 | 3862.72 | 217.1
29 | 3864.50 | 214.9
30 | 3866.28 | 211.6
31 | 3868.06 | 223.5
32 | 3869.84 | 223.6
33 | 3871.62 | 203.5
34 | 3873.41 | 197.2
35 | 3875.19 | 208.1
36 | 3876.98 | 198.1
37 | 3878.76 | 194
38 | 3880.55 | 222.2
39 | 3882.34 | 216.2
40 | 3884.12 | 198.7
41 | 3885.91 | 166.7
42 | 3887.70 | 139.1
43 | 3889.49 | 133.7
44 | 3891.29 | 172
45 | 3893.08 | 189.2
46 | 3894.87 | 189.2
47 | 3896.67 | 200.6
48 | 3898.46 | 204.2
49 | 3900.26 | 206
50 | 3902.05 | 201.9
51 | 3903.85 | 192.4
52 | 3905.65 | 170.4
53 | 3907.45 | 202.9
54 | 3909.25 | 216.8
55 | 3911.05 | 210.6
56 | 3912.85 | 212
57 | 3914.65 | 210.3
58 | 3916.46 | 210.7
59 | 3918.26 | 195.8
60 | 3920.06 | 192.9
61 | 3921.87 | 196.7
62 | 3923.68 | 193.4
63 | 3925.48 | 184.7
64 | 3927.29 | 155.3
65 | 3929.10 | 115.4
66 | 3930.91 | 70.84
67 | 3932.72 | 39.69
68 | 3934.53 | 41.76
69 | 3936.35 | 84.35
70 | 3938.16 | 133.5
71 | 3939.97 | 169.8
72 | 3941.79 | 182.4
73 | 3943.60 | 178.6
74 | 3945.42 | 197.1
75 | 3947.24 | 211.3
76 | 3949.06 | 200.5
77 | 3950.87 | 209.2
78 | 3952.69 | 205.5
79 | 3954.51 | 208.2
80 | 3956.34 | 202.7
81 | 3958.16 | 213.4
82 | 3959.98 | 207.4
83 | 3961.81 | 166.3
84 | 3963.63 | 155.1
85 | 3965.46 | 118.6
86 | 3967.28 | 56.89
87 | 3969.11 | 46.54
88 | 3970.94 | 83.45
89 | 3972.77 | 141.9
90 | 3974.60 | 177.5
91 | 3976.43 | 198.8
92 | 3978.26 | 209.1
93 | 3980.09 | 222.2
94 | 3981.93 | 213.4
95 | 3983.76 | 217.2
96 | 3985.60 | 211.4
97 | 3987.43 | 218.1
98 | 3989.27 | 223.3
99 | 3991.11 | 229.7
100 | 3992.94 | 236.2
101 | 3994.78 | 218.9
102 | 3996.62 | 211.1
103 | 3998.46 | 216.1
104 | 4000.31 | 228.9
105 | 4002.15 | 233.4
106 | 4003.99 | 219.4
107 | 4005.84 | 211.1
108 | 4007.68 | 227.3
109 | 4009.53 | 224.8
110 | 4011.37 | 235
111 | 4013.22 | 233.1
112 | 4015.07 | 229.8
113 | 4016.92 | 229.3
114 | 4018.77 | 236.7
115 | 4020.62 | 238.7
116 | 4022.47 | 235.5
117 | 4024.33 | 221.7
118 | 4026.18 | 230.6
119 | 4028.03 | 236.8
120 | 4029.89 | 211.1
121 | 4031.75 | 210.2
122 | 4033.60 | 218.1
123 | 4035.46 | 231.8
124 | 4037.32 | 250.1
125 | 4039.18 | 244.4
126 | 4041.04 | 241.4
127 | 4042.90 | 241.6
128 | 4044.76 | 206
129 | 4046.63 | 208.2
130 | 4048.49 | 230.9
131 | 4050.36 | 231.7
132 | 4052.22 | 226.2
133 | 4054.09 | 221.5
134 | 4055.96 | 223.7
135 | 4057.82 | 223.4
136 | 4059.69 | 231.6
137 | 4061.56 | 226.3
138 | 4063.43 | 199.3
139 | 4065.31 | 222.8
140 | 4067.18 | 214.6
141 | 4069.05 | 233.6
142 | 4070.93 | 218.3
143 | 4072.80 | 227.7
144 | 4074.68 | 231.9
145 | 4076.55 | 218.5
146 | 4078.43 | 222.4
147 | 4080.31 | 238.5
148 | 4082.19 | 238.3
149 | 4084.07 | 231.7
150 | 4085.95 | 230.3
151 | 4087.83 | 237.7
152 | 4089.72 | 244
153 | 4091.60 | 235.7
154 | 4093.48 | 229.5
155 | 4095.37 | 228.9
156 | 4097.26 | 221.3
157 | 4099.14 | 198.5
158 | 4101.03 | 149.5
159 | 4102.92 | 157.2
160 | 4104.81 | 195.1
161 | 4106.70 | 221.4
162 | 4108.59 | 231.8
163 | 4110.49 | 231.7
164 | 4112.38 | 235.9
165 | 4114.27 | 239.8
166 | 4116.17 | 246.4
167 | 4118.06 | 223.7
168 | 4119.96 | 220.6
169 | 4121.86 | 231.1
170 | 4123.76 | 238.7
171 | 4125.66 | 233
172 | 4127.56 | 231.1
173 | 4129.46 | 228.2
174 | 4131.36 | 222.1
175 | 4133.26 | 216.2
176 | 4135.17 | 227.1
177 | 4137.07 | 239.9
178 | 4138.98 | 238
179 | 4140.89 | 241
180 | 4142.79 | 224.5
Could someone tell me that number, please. 0.14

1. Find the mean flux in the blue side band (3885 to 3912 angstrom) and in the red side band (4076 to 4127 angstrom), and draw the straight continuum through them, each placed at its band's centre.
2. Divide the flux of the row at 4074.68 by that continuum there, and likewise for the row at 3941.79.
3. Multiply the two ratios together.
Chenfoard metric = 1.00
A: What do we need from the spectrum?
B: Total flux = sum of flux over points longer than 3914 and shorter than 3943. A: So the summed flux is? 2378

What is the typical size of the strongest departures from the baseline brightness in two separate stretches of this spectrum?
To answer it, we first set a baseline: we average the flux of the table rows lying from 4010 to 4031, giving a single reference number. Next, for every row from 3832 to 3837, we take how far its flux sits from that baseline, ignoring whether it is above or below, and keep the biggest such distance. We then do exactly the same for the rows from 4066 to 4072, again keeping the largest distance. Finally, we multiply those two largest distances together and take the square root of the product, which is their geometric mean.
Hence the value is 41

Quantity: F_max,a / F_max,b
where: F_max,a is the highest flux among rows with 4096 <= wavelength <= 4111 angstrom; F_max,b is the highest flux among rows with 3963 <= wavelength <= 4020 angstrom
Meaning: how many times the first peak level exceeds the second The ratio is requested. 0.979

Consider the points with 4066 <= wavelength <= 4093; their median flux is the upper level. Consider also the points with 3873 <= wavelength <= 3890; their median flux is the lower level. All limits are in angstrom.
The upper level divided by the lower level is 1.17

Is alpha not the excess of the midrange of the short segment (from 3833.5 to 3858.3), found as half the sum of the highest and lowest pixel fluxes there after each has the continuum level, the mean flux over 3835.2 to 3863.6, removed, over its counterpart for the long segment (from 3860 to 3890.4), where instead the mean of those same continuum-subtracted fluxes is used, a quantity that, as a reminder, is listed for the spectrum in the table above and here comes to -21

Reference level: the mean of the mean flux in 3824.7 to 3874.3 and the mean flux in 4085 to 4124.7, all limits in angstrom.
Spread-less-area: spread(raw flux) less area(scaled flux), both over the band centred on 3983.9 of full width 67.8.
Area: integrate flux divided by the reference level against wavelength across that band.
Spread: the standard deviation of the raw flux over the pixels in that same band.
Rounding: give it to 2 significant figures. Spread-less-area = -17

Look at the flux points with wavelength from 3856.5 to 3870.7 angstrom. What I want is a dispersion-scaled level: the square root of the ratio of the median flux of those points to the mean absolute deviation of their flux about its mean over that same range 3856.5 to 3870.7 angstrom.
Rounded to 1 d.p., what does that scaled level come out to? 4.1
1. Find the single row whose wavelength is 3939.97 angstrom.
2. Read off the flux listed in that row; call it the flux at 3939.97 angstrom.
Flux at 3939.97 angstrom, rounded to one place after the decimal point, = 169.8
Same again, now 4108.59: 231.8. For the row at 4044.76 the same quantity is 206.0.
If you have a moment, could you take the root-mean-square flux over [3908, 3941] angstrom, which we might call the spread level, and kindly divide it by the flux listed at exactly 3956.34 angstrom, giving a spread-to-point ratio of 0.83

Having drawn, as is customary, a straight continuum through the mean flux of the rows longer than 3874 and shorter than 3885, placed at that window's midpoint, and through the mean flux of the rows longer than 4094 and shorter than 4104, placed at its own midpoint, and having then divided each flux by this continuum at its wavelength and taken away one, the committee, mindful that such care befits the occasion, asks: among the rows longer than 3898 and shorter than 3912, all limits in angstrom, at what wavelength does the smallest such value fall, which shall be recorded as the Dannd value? 3905.65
